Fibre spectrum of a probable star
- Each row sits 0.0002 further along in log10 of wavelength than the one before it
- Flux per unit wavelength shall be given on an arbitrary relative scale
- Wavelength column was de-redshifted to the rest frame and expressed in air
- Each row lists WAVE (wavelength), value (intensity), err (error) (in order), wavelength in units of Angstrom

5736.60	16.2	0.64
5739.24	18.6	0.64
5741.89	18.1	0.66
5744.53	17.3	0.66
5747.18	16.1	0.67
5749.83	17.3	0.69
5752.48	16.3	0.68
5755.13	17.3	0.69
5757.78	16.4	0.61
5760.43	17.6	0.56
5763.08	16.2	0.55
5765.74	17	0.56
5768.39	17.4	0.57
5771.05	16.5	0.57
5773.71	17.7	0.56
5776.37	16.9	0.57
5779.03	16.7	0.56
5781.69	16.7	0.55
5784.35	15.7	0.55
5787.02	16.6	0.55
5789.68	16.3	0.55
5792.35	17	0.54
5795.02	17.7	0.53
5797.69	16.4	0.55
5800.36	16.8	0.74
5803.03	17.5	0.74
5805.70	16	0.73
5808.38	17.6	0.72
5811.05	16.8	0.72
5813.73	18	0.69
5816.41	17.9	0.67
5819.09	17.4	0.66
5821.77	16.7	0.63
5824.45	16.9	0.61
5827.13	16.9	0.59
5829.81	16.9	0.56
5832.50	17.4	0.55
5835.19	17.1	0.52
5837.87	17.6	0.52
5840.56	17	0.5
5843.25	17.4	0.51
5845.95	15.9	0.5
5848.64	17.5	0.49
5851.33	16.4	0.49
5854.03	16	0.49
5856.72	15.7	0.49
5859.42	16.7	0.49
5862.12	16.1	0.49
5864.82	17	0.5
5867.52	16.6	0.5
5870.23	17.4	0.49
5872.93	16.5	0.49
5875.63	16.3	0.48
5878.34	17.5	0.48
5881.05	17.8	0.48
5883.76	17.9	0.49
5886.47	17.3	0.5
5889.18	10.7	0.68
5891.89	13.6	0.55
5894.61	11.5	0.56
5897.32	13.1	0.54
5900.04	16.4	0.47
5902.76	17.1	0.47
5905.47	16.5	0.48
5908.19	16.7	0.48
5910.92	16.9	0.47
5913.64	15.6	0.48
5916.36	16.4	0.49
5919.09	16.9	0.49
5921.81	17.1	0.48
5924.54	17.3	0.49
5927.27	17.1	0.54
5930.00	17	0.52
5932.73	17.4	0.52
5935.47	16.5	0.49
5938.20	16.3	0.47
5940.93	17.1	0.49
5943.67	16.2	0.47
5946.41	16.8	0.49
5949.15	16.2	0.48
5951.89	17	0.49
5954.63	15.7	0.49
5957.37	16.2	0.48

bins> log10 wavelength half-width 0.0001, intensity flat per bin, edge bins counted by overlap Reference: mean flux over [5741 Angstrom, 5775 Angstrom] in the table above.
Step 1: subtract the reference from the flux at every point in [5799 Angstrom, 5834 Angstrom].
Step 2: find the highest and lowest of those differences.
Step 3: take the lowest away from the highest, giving 2.00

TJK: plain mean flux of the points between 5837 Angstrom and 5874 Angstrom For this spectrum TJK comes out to 16.7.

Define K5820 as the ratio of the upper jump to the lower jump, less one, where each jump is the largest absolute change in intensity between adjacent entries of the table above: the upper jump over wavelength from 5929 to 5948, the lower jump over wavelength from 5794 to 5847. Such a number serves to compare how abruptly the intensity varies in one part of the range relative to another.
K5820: -0.4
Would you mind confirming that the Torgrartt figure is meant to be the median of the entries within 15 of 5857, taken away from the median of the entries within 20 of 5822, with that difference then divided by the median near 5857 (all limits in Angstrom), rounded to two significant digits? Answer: 0.030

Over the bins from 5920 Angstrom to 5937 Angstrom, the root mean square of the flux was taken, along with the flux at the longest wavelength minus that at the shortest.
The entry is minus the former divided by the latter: 28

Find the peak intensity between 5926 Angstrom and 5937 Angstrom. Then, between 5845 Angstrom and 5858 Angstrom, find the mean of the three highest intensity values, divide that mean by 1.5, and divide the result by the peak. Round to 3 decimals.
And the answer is 0.637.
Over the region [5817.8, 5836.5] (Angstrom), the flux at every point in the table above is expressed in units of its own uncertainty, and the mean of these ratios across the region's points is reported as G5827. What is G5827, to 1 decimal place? 29.1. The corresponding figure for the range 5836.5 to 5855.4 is 33.7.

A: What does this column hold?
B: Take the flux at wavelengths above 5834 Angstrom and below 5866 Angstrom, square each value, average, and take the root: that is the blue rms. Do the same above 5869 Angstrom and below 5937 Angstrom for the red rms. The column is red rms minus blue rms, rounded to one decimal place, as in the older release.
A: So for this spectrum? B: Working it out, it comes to -0.4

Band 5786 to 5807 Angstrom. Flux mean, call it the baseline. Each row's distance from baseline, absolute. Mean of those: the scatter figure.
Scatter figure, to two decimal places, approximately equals 0.46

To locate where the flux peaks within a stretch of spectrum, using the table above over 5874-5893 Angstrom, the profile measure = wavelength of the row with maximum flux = 5883.76 Angstrom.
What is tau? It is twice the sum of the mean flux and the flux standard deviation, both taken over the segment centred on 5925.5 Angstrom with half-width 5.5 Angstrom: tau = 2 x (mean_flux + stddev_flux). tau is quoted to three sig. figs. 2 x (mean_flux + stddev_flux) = 34.5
